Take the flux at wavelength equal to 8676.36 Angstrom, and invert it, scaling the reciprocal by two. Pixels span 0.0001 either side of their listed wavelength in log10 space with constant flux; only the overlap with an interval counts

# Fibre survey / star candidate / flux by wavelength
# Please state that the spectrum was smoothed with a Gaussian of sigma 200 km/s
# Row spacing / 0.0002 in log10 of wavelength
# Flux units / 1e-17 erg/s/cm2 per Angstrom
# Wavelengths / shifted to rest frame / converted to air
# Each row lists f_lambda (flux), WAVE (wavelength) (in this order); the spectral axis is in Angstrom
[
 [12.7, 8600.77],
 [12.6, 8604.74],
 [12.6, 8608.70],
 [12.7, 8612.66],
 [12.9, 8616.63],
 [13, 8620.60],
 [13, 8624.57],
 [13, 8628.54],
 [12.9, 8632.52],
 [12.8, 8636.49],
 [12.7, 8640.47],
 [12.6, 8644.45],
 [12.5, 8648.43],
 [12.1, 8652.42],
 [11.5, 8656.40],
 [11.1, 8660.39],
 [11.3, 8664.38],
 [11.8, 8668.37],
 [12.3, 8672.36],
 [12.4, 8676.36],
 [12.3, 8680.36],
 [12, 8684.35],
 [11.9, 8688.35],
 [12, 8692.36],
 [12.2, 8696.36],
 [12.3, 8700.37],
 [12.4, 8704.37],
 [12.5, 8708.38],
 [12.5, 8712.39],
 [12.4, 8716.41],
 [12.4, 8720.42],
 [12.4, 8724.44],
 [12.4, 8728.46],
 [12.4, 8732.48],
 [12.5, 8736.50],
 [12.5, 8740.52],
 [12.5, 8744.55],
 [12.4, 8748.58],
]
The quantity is 0.161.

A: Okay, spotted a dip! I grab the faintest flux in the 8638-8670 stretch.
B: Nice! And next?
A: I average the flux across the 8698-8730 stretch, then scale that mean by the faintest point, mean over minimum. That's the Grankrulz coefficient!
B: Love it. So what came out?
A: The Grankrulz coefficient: 1.12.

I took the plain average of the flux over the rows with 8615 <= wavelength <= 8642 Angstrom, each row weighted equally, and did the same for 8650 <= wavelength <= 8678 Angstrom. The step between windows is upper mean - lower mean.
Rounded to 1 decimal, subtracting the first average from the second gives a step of -1.1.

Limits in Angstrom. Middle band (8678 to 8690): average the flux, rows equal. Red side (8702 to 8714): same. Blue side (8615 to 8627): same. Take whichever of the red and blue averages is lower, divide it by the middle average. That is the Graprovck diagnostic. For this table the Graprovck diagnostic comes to 1.03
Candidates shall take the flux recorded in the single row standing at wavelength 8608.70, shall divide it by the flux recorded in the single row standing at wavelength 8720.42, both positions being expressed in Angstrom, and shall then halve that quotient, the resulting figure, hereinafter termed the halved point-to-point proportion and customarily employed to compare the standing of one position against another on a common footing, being 0.508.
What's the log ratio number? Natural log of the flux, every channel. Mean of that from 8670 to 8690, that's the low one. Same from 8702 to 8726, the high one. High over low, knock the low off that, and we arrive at -1.49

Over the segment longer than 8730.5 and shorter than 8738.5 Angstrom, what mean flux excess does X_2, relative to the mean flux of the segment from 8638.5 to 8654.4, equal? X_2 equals -0.02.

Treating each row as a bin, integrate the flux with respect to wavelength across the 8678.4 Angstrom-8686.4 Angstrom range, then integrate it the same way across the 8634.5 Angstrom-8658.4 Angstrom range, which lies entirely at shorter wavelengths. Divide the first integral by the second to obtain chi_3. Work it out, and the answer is 0.33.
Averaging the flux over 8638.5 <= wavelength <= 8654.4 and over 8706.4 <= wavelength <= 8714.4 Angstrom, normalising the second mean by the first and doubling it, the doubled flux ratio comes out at 2.004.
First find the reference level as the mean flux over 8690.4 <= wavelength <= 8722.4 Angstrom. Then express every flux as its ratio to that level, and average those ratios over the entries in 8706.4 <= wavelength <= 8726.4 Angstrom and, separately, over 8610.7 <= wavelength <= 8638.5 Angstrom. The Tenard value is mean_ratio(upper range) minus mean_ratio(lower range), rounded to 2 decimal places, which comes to -0.04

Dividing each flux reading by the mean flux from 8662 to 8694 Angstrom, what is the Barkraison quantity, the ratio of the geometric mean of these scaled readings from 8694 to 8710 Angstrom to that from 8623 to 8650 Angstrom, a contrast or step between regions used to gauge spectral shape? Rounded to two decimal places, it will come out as 0.97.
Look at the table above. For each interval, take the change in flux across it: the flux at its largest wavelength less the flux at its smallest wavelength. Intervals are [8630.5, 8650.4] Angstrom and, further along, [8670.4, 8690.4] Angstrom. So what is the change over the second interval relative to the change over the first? 1.0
